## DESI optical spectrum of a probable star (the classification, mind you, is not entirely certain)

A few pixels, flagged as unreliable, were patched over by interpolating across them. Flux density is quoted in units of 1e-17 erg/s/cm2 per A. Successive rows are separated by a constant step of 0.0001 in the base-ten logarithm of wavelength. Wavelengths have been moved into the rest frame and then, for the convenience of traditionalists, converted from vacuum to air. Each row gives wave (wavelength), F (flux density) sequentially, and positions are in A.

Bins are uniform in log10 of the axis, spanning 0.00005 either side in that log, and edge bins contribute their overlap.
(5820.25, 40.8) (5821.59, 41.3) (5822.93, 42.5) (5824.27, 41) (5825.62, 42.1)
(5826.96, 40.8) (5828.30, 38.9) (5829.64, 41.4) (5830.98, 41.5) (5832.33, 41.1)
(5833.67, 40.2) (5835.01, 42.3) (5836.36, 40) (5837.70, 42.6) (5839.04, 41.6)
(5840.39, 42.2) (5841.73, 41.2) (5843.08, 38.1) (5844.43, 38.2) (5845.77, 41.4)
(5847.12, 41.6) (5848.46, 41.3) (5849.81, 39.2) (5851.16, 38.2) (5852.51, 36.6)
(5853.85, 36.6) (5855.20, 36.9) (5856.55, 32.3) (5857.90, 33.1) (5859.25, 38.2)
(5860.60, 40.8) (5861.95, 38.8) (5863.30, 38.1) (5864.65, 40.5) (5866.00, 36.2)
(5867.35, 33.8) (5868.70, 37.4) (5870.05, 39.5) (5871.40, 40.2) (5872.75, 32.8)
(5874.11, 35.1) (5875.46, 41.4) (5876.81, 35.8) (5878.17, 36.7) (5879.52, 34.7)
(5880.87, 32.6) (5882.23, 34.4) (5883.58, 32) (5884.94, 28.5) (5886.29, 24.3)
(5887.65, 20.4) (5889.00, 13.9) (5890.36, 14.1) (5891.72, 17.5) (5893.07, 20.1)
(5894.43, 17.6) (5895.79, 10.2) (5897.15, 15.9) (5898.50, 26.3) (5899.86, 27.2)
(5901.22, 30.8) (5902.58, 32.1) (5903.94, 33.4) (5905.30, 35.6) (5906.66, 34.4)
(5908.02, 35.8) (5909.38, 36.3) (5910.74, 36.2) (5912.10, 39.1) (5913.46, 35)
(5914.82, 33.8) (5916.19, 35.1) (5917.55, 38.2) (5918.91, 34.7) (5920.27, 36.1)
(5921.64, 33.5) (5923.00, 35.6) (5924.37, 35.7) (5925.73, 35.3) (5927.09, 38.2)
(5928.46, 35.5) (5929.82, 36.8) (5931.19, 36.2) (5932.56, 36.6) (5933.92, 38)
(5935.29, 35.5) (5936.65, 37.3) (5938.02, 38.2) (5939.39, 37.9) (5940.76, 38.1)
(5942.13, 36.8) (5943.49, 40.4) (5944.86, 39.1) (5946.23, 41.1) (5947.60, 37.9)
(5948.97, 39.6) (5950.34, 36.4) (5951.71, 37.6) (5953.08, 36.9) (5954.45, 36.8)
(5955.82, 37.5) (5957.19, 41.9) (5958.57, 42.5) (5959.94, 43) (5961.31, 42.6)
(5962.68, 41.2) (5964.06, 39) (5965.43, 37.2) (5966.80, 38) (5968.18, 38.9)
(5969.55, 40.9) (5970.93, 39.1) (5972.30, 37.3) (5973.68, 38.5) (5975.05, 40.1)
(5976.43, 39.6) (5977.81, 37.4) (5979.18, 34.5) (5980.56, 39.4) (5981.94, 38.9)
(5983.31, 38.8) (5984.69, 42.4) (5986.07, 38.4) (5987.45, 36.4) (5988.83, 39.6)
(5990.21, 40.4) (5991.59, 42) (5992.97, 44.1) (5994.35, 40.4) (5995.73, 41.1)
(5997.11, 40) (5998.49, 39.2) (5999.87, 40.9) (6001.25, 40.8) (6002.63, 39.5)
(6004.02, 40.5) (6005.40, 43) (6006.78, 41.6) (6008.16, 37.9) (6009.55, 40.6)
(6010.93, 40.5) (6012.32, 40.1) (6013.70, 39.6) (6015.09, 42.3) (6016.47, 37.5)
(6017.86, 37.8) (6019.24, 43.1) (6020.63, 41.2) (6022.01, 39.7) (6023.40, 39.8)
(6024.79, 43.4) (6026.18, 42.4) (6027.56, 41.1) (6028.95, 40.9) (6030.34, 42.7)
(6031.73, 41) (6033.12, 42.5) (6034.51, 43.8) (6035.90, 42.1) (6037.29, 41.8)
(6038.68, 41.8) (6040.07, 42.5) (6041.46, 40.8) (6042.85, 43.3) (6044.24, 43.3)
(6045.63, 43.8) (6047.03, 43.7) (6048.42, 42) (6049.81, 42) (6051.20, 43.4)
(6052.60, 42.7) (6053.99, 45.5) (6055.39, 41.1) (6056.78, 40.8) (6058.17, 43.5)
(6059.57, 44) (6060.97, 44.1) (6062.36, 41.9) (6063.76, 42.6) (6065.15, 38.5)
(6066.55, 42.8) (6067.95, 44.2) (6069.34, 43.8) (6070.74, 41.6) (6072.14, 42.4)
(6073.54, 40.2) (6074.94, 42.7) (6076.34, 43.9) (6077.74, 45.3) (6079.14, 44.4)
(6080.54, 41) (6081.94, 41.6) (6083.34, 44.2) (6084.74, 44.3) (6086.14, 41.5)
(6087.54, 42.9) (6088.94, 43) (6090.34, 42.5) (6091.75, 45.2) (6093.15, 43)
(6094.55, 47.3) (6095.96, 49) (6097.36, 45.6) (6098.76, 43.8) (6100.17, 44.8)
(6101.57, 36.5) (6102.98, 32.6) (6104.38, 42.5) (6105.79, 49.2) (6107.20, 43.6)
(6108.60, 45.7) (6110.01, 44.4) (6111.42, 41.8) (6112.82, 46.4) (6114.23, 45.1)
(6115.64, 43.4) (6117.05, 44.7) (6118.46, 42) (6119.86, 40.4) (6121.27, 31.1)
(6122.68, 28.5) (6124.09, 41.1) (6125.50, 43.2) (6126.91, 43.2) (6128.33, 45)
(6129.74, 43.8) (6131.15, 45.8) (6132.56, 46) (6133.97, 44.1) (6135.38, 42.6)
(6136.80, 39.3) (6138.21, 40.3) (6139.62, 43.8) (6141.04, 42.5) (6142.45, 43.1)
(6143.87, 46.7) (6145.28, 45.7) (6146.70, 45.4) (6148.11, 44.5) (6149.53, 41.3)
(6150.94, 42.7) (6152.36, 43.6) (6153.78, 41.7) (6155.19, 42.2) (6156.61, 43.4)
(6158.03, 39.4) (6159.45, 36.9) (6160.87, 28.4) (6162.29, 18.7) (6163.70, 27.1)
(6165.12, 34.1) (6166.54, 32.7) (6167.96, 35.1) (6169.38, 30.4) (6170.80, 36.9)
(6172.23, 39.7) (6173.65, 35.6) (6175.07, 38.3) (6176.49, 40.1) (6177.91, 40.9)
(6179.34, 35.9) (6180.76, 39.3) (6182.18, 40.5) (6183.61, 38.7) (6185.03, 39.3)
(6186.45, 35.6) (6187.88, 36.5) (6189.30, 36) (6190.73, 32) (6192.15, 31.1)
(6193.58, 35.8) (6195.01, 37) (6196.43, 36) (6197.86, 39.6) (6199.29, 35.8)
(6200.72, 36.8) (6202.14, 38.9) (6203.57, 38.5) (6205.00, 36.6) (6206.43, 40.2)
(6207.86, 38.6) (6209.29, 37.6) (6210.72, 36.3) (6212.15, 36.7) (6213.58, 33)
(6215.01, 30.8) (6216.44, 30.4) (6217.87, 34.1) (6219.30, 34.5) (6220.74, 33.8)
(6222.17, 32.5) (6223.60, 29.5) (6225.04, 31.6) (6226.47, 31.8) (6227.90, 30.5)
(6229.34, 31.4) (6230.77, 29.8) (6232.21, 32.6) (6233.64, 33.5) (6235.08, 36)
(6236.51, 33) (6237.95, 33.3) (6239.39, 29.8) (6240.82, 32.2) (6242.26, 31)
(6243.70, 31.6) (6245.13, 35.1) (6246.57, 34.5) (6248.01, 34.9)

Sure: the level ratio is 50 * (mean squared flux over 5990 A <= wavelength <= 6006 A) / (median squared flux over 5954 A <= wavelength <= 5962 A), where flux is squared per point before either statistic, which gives 47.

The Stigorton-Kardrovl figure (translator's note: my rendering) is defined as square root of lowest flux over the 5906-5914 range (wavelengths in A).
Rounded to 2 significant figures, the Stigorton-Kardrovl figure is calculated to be 5.9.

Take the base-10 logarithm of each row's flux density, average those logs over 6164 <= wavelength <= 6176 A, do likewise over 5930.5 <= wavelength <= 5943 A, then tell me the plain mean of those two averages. 1.56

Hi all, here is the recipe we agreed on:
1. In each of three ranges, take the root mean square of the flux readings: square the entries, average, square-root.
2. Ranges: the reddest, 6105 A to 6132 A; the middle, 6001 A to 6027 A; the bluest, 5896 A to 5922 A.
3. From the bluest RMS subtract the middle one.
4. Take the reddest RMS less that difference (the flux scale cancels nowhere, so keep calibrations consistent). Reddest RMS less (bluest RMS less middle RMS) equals 49.9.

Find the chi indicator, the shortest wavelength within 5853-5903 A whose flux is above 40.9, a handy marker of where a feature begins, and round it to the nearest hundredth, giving 5875.46 A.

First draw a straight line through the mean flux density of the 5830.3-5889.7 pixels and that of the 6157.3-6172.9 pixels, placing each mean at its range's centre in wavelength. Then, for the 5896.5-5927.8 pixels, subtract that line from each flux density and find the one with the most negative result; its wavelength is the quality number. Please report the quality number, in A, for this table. 5897.15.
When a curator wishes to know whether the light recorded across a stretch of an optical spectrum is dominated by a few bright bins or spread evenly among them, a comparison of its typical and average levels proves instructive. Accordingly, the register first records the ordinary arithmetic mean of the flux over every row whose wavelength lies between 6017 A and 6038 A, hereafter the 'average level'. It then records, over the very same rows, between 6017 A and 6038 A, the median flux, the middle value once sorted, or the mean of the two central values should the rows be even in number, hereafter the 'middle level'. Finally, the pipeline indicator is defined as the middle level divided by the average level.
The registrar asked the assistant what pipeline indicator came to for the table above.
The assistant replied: 1.01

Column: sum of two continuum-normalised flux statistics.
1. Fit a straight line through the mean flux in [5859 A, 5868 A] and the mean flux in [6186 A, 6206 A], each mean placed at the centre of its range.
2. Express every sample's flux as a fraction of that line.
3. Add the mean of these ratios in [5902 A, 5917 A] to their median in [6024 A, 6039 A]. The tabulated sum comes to 2.07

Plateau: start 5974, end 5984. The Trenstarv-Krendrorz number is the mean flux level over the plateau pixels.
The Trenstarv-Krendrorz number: 38.4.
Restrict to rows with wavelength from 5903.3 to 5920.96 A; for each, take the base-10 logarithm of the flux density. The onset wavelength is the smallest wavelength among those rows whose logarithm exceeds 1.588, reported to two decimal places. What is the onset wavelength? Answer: 5912.10 A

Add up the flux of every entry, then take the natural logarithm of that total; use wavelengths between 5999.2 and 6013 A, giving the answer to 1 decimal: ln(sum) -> 6.0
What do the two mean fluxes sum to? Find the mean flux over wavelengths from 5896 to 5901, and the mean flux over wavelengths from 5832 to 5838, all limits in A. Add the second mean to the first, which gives 64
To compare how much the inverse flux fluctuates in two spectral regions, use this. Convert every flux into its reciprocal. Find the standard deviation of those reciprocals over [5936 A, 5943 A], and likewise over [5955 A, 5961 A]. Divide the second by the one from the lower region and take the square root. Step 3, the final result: 1.9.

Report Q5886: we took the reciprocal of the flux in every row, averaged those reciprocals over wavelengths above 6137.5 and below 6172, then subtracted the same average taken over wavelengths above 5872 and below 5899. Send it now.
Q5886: -0.017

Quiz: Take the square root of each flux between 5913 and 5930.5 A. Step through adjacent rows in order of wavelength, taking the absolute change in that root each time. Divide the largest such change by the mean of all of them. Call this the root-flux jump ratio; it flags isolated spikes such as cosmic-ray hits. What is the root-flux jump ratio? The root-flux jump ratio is 1.84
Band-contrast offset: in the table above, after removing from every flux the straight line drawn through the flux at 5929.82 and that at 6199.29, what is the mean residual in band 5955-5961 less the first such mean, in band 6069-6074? -1.2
